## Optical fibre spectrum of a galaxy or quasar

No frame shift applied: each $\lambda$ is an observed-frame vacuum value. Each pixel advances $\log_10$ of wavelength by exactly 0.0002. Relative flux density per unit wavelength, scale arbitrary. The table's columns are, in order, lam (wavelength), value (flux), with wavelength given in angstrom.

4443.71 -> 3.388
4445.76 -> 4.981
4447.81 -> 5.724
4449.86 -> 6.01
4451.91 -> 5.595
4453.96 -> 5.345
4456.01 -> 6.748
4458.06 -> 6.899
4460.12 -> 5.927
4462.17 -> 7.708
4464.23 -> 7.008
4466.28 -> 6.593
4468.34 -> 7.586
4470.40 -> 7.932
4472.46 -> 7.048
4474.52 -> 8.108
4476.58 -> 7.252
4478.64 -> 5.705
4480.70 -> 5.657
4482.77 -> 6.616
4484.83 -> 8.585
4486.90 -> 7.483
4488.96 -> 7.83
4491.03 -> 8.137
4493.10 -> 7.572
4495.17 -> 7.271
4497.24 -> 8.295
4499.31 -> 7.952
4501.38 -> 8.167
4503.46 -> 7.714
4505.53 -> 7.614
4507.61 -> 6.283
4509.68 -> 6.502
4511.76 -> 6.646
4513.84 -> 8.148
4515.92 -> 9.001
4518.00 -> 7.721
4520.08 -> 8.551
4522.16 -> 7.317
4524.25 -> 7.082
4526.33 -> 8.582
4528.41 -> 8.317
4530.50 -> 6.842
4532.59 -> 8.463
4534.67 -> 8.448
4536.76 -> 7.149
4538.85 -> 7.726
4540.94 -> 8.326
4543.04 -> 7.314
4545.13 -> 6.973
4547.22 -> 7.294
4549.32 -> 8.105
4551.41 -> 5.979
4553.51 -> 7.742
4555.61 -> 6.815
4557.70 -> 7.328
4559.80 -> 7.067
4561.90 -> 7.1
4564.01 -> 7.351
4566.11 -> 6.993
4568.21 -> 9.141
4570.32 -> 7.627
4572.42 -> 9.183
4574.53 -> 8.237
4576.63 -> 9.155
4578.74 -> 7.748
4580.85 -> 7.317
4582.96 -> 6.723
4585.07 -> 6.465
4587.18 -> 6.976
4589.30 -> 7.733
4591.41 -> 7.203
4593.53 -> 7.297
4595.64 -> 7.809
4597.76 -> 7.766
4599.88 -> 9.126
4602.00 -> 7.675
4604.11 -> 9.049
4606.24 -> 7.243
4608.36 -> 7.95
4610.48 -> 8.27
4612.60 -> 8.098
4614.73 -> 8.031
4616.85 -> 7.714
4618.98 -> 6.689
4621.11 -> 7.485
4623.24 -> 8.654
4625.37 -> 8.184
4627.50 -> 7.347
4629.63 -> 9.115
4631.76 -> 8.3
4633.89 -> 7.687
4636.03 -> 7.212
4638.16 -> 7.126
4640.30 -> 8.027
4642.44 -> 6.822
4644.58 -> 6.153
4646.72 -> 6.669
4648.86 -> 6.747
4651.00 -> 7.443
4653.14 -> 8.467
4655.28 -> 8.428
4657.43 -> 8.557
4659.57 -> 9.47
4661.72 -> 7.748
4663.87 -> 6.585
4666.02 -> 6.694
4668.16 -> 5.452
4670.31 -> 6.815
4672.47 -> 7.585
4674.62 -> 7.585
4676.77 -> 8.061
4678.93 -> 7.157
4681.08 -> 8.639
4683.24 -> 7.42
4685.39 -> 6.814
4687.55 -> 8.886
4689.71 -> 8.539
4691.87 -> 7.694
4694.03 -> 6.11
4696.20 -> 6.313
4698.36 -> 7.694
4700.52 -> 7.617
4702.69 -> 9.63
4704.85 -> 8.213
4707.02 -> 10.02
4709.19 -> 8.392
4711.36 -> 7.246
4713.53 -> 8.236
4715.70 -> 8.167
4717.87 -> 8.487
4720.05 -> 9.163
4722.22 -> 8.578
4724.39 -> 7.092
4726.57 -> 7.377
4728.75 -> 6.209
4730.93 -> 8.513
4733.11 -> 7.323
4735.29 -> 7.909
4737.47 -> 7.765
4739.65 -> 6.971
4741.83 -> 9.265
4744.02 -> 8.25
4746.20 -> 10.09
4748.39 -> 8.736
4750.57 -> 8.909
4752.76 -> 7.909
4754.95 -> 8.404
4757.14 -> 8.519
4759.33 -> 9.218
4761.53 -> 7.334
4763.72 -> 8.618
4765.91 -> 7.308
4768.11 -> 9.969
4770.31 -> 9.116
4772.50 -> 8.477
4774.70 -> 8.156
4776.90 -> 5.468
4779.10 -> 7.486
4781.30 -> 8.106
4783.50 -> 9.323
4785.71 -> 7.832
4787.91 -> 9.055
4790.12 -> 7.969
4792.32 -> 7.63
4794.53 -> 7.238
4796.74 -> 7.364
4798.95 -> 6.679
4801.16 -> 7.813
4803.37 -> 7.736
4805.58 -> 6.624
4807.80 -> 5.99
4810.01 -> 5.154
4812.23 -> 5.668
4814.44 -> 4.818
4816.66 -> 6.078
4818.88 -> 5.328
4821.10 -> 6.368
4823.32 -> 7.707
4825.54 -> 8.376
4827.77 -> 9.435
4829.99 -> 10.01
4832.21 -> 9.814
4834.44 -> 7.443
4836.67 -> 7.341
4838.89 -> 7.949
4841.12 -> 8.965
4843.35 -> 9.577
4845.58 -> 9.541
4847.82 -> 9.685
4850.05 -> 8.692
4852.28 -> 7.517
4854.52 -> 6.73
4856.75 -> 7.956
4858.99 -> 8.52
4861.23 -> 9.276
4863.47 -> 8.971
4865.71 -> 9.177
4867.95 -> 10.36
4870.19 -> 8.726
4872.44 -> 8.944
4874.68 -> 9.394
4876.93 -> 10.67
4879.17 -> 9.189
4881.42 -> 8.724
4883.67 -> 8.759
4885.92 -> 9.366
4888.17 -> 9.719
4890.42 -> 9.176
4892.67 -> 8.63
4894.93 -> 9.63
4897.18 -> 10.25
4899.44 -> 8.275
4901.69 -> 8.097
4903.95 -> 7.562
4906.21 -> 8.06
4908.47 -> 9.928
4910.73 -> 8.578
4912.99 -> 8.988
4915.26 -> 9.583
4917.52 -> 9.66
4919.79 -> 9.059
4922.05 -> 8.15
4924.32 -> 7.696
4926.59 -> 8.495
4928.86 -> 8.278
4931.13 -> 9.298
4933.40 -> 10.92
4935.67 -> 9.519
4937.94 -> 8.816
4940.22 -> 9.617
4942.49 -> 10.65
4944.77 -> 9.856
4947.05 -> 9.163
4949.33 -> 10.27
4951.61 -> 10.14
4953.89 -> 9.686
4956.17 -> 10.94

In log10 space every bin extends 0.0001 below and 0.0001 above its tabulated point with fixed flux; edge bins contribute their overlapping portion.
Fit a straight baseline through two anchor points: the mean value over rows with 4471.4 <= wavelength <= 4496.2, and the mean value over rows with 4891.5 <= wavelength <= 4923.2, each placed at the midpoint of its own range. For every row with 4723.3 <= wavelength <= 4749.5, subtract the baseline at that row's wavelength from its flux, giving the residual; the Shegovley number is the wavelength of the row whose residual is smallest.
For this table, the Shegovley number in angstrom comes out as 4728.75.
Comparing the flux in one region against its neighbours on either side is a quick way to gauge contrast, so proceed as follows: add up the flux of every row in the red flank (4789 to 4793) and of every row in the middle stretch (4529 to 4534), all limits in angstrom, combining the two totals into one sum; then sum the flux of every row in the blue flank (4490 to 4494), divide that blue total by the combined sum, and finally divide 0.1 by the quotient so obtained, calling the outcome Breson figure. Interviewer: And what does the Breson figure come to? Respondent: 0.197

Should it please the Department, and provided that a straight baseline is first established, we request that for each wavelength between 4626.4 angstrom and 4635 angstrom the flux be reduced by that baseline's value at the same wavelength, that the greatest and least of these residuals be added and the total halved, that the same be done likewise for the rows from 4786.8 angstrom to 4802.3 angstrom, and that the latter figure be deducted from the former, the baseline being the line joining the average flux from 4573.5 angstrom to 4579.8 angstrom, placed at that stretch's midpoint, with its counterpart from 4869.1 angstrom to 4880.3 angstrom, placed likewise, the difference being 0.9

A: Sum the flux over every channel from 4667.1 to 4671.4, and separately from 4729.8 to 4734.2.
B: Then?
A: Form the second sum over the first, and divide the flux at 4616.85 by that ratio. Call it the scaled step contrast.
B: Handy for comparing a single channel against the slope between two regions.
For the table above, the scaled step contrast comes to 6.0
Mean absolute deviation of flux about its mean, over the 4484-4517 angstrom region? 0.57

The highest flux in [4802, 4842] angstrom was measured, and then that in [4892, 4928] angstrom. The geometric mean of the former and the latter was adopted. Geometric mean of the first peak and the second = 10.1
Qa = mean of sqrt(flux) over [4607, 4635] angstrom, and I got 2.82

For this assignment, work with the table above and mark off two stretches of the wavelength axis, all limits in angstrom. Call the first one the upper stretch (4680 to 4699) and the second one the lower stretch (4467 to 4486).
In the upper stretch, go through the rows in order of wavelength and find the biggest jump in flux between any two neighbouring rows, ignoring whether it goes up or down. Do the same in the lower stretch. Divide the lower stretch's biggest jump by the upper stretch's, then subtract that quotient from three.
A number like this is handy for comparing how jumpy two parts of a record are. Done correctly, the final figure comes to 2.05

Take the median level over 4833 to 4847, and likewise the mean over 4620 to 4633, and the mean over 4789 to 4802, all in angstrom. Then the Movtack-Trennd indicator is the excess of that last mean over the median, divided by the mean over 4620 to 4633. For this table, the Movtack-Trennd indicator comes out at -0.12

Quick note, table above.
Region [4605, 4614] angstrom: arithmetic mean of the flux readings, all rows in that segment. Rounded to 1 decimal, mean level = 7.9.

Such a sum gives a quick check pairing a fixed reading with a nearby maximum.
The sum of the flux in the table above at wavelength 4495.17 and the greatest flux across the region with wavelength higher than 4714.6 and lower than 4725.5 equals 16.4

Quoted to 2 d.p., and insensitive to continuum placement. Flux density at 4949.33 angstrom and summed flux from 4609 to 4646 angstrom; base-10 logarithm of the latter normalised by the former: 1.11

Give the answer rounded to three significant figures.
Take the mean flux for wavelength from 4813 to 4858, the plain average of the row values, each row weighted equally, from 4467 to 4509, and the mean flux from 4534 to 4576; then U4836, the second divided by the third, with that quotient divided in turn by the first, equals 0.123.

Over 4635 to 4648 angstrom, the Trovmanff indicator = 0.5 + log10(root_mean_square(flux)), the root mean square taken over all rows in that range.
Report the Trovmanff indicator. 1.35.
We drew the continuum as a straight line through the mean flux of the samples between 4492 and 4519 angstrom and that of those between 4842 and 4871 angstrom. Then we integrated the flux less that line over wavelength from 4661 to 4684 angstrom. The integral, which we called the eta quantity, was -22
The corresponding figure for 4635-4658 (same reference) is -16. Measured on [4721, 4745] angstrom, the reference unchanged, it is -15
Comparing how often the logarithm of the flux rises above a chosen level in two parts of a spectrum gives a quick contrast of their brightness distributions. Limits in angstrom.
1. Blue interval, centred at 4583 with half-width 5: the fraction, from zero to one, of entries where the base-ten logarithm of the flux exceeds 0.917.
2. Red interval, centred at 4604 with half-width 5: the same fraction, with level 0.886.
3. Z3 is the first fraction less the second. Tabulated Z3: -0.6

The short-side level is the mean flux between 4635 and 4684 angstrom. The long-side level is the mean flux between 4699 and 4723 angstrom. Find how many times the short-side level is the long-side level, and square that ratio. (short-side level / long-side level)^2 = 0.76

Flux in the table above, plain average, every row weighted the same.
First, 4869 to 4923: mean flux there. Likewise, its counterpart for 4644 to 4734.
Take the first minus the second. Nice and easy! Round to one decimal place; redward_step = 1.3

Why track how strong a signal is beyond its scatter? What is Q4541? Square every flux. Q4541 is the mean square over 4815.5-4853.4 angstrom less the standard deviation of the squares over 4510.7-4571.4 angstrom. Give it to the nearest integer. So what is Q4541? 58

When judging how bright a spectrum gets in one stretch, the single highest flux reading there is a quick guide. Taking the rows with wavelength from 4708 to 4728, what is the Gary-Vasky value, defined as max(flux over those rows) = 9.163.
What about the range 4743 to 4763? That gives 10.09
